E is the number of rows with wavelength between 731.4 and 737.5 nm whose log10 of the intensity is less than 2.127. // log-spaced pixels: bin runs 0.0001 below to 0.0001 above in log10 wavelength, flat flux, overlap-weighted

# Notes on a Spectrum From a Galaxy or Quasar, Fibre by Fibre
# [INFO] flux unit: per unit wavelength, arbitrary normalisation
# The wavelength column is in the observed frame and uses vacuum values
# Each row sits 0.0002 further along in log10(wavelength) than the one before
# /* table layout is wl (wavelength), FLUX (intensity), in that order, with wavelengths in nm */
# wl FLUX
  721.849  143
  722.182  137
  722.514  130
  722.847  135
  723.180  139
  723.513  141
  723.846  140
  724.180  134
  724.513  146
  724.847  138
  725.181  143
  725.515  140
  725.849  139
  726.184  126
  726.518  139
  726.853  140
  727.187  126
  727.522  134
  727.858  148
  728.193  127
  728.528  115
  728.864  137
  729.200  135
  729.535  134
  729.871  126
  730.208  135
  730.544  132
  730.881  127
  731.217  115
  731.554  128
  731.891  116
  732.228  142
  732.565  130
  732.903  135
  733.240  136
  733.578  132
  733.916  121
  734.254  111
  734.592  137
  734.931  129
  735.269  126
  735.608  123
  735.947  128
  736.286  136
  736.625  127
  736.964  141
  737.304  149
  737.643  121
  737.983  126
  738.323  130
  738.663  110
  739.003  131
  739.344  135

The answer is 11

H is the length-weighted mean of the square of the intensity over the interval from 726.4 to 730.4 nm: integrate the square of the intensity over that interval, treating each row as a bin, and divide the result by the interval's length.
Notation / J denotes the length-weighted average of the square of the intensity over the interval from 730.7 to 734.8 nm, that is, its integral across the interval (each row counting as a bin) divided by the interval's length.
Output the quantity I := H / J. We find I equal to 1.08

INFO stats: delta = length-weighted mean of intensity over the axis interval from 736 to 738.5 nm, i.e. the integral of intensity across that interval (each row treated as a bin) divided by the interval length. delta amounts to 133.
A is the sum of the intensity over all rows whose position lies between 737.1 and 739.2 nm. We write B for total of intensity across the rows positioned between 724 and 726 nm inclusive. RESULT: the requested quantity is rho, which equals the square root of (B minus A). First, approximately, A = 767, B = 840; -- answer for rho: 8.5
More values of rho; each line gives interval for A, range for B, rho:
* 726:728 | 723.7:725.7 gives 5.3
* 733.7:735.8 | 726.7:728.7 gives 6.6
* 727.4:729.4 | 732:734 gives 0.0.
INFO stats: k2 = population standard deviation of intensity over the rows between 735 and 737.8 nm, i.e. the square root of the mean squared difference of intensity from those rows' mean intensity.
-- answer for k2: 9.1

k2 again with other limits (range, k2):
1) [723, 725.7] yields 3.3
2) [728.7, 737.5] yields 8.5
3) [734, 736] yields 7.8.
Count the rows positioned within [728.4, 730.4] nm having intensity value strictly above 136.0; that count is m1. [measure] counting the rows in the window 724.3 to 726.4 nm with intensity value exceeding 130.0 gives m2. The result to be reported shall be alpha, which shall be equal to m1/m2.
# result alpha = 0.2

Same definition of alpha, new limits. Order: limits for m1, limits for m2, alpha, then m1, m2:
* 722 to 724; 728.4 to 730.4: 1.0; 4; 4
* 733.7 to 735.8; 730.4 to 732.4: 0.5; 1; 2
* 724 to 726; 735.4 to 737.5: 1.7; 5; 3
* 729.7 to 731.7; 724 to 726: 0.0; 0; 6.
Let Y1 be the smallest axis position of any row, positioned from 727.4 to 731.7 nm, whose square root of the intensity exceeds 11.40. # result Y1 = 727.522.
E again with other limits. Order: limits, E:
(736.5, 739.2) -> 6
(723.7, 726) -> 0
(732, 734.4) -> 4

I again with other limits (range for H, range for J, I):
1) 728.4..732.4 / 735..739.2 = 0.99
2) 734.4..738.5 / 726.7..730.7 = 0.98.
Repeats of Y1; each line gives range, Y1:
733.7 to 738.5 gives 734.592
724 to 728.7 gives 724.180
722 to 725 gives 722.182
